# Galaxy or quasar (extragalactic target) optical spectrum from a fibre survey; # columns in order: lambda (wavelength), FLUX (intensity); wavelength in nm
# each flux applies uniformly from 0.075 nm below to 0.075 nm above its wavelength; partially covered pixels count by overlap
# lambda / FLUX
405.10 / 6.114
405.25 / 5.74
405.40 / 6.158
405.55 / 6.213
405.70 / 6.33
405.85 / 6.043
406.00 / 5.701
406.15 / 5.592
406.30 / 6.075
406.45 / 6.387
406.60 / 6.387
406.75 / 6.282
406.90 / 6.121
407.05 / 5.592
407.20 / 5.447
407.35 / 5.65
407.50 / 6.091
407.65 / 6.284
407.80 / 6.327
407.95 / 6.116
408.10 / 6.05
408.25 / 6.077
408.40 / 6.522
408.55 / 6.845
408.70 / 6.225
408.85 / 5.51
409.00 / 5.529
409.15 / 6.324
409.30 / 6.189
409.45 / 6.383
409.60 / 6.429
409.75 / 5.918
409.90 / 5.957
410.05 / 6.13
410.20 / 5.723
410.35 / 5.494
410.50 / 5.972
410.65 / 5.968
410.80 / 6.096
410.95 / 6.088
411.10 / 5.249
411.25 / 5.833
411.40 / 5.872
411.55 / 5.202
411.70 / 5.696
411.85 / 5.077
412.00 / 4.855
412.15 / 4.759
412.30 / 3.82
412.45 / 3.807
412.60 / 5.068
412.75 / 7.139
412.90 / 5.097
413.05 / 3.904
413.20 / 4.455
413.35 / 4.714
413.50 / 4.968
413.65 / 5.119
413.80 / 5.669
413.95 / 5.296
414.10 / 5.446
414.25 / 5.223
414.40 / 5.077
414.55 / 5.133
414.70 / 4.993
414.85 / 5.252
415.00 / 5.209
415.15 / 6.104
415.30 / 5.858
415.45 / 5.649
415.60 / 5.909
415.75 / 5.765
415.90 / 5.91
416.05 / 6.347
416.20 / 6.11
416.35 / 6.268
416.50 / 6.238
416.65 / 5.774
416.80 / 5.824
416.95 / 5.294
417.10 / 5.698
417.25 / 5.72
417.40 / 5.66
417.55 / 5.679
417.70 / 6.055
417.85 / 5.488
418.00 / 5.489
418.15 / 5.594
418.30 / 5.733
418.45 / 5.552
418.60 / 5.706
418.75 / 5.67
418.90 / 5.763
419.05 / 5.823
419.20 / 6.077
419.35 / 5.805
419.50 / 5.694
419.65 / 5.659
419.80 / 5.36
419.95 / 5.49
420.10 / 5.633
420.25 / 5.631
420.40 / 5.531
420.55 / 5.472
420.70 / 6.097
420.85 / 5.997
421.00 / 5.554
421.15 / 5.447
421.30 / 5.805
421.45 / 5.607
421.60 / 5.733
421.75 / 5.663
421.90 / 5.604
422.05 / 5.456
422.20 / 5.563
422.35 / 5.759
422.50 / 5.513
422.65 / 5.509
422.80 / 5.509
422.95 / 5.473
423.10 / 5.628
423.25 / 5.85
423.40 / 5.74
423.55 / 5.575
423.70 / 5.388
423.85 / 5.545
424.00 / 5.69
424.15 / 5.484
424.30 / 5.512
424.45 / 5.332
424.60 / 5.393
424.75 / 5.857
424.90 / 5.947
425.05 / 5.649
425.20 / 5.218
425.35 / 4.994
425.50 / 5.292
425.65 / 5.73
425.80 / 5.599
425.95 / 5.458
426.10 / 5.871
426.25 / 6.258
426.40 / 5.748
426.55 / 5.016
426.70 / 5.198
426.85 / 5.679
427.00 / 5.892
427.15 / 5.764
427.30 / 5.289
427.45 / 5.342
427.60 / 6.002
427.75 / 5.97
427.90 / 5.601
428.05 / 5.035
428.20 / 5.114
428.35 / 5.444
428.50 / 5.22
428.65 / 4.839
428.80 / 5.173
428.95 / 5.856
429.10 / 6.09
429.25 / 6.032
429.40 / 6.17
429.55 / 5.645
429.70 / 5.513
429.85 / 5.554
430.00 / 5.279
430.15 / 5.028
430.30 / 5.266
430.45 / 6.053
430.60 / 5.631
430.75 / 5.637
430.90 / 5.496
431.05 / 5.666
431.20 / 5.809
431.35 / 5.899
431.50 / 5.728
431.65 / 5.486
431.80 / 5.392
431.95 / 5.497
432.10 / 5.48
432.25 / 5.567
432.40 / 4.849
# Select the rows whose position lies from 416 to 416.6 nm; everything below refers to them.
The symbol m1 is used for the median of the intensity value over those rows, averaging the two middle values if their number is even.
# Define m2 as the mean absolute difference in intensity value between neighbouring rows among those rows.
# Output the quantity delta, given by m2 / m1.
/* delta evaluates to 0.023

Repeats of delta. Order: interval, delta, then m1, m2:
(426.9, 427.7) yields 0.057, 5.8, 0.33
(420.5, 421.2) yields 0.057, 5.6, 0.32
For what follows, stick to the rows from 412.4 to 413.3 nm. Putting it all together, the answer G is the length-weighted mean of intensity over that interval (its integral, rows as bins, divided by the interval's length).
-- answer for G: 4.94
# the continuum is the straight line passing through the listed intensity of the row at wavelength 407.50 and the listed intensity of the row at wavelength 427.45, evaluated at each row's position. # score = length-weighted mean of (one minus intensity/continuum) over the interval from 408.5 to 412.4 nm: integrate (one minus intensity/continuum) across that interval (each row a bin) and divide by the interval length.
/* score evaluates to 0.045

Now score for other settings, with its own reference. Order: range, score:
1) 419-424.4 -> -0.014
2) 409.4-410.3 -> -0.010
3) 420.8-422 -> -0.017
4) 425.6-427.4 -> -0.045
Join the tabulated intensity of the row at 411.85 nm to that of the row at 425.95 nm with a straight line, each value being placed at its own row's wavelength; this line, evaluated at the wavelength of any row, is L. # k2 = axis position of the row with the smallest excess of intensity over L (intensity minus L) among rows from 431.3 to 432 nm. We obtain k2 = 431.80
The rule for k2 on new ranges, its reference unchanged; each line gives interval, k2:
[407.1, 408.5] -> 407.20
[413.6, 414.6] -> 414.40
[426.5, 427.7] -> 426.55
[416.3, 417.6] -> 416.95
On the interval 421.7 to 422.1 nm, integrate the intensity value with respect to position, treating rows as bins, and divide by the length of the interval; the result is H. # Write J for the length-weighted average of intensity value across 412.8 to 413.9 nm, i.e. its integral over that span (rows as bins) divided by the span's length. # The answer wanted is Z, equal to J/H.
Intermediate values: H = 5.58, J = 4.9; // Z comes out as 0.88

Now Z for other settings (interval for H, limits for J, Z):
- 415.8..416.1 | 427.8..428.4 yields 0.88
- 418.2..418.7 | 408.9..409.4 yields 1.06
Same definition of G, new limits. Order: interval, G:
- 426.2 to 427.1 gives 5.62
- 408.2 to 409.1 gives 6.12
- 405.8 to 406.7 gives 6.04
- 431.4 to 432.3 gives 5.53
